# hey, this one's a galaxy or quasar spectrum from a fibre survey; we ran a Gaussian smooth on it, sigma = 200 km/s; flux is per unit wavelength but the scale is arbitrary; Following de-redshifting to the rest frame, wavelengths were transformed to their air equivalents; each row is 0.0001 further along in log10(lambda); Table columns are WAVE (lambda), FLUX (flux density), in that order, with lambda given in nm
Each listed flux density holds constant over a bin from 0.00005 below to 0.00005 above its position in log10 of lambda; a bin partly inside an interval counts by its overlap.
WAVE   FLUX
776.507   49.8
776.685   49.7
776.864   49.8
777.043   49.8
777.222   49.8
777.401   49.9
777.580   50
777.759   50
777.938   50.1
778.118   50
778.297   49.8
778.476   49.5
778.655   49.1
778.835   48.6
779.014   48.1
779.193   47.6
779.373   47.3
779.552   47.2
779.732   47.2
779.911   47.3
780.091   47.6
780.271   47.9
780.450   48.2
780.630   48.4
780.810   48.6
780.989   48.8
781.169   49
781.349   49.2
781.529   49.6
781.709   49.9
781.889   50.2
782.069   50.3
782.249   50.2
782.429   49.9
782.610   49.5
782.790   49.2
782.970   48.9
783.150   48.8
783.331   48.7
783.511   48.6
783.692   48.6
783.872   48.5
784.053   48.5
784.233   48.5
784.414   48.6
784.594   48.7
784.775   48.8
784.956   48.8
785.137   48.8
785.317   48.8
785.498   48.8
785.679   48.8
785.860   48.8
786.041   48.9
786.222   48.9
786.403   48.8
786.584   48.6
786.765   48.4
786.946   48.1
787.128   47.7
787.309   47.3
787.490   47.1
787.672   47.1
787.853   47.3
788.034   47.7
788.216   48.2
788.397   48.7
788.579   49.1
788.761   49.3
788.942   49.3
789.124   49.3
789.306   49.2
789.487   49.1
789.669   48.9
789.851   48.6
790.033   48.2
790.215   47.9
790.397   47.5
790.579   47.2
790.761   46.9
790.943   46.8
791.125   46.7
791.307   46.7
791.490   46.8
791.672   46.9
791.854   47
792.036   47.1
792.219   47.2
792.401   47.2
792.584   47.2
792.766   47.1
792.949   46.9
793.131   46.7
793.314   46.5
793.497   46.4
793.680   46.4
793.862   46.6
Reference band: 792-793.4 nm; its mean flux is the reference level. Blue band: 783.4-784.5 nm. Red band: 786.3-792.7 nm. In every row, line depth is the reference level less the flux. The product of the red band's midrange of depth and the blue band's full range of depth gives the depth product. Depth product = -0.1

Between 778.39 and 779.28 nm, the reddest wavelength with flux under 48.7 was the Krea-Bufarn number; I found 779.193 nm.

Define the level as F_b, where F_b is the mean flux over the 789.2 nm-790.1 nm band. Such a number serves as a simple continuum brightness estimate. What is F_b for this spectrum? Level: 48.8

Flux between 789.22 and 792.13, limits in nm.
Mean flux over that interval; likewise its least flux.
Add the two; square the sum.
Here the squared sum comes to 8891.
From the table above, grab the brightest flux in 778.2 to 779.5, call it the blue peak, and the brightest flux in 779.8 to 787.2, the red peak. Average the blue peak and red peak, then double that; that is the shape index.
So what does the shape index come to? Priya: 100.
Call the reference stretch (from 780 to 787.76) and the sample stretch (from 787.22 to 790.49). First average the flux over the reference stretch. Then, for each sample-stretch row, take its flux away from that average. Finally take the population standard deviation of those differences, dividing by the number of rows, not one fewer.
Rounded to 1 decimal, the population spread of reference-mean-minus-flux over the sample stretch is 0.8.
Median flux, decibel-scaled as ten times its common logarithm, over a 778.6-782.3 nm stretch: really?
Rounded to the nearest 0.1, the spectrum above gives 16.9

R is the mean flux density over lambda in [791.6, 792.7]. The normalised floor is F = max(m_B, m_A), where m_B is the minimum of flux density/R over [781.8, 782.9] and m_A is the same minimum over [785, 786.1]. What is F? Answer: 1.04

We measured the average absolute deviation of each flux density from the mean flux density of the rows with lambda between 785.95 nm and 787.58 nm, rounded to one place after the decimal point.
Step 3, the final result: 0.6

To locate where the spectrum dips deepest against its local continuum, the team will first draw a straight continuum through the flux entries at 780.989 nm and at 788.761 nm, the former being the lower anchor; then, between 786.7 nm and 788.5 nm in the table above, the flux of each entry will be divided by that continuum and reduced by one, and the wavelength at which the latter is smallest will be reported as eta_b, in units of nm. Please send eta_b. 787.672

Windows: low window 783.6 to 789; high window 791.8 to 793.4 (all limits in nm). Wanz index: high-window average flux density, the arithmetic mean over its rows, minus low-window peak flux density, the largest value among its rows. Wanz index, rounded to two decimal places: -2.31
